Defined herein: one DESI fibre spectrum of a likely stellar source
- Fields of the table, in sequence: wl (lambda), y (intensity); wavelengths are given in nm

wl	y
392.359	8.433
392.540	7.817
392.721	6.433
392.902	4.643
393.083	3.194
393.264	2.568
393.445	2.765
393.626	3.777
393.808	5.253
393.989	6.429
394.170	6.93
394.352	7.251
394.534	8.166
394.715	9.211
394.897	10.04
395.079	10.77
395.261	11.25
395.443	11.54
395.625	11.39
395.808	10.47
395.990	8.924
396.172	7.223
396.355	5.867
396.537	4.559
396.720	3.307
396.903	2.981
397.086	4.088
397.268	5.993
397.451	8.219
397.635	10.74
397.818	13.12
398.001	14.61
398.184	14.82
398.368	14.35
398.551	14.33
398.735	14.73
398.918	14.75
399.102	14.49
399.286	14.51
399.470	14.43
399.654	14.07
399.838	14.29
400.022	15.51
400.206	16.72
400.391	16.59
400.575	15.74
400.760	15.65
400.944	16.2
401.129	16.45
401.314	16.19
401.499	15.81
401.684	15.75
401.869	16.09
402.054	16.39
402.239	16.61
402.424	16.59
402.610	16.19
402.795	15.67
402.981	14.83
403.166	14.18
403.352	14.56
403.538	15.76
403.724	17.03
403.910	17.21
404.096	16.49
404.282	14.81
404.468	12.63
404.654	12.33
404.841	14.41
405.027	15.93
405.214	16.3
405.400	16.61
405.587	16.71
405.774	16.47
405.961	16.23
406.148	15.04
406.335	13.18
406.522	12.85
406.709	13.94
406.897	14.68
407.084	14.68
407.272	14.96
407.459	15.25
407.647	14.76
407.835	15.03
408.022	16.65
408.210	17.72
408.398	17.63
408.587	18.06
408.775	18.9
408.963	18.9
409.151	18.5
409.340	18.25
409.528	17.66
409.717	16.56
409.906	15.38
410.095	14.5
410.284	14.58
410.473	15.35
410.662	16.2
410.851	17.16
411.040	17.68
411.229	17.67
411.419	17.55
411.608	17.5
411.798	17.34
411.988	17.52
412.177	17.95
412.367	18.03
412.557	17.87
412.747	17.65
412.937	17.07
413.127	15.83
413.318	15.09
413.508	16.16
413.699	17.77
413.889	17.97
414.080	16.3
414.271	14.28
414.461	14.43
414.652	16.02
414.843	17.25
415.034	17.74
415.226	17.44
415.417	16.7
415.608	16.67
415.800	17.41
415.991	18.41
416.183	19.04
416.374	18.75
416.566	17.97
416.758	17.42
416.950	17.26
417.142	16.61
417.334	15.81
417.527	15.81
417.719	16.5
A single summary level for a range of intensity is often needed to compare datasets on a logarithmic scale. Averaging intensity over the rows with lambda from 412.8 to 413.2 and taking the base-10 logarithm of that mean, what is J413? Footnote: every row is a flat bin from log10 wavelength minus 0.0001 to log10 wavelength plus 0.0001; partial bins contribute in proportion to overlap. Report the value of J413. 1.22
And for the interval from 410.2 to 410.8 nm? 1.19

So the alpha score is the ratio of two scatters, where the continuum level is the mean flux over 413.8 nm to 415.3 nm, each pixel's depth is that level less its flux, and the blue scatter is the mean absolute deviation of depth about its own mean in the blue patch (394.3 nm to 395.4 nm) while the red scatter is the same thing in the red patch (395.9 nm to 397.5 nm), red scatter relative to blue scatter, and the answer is 1.4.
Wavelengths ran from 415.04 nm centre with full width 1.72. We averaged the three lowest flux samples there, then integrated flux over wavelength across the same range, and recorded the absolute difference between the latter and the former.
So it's 13.4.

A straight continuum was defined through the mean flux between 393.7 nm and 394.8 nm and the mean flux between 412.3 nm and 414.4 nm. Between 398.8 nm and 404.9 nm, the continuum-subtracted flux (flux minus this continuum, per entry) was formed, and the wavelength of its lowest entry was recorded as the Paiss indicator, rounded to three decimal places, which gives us 404.654 nm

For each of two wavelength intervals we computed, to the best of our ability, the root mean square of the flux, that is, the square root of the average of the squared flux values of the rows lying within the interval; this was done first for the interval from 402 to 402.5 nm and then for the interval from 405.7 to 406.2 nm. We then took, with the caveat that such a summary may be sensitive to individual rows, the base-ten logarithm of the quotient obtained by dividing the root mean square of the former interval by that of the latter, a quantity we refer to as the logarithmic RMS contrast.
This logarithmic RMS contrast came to 0.0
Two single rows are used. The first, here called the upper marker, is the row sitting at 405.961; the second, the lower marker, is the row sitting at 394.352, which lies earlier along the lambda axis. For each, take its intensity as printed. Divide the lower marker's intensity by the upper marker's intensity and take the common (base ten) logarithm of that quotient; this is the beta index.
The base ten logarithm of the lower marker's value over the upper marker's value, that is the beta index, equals -0.35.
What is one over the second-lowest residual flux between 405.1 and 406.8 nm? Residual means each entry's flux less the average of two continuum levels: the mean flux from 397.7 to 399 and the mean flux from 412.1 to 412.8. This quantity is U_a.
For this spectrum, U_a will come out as -0.3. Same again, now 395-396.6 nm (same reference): -0.1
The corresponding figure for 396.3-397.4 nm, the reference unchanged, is -0.1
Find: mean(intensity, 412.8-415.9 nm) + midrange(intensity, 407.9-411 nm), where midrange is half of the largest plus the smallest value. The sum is 33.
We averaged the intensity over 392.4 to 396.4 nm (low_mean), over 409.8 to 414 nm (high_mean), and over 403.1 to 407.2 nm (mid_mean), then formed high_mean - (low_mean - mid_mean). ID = 25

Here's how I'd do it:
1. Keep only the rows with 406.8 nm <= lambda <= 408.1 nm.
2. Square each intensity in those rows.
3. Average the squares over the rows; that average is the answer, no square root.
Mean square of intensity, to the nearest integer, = 230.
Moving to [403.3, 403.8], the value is 250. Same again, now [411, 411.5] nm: 311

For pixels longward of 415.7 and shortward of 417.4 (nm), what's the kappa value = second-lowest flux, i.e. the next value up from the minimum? 16.61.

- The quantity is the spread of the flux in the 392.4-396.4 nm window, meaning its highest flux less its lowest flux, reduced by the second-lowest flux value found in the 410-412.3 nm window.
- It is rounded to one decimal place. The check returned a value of -5.6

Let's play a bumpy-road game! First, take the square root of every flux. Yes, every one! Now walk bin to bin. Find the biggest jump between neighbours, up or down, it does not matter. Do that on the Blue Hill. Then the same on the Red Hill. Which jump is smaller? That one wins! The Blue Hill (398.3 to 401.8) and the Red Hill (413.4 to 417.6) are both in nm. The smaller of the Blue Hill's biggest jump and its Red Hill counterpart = 0.16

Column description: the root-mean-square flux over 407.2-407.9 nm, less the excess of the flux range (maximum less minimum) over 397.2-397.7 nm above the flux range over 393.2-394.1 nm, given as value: 14.1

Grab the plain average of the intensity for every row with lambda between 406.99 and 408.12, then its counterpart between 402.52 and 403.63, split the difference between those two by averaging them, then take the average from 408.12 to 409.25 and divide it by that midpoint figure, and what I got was 1.20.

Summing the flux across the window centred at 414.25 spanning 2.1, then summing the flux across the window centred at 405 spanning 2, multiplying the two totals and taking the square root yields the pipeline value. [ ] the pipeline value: 175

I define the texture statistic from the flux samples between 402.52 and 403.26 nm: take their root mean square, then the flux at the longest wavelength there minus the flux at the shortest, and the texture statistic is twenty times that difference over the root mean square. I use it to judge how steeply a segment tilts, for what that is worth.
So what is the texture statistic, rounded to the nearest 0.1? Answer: -2.6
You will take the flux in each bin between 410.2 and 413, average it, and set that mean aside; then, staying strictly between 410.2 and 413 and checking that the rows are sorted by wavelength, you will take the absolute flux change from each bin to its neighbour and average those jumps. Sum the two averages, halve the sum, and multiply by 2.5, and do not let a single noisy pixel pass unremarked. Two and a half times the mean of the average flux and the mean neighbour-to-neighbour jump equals 21.9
